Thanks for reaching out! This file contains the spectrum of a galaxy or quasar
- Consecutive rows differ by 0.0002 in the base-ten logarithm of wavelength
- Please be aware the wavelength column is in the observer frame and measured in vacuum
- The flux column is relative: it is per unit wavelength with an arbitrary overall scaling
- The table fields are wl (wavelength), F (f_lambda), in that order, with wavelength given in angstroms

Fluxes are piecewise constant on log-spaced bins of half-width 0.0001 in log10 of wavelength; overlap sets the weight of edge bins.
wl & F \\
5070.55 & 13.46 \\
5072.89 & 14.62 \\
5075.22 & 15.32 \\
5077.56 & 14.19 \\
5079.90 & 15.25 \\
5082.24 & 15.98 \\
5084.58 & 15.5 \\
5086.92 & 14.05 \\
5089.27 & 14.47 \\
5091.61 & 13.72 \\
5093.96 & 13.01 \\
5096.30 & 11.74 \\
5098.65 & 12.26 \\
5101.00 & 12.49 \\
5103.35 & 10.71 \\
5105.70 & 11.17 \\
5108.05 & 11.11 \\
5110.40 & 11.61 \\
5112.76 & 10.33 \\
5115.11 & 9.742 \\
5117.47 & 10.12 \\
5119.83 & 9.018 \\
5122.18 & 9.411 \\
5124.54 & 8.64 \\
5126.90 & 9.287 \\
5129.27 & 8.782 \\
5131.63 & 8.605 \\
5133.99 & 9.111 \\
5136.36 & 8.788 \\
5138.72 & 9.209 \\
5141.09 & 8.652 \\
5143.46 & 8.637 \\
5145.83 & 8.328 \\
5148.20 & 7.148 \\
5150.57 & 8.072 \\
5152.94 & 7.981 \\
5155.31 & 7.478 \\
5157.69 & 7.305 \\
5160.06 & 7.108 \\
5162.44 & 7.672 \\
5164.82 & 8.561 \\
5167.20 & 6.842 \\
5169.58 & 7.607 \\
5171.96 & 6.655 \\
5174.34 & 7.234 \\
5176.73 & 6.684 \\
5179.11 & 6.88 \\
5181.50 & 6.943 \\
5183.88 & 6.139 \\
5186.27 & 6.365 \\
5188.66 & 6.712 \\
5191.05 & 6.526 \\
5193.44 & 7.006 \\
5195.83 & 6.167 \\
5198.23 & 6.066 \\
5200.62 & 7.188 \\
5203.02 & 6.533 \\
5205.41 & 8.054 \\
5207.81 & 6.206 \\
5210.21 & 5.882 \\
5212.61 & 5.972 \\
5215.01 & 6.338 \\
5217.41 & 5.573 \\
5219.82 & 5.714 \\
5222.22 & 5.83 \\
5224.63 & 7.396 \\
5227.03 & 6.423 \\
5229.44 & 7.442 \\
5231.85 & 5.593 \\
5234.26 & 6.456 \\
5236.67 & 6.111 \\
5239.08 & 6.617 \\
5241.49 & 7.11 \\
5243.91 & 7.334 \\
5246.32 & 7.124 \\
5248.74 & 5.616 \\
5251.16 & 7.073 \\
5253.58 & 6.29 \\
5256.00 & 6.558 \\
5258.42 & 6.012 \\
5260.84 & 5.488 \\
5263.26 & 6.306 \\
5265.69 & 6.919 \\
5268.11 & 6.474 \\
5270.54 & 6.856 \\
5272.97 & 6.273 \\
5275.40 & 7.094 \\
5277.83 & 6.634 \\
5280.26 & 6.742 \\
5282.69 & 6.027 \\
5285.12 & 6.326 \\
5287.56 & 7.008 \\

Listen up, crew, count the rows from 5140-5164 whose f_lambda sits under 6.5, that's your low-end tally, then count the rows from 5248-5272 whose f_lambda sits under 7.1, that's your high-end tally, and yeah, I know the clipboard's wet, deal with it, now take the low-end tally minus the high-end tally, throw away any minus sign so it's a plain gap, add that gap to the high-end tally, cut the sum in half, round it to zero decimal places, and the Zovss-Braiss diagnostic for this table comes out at 10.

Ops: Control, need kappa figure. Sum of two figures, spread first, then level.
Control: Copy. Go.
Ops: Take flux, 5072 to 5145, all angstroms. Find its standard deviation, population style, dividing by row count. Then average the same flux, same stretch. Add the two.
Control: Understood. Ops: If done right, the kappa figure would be 13.9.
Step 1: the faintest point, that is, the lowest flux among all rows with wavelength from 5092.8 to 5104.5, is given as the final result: 10.71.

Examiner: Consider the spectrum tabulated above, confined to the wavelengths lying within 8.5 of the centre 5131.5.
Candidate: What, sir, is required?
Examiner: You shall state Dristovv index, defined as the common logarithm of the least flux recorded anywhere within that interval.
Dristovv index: 0.935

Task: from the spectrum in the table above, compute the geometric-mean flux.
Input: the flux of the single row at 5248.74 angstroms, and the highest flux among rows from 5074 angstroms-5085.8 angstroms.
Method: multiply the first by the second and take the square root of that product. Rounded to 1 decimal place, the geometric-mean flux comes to 9.5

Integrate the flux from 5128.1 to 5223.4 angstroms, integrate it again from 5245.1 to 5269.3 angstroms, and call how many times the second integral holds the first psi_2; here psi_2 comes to 0.22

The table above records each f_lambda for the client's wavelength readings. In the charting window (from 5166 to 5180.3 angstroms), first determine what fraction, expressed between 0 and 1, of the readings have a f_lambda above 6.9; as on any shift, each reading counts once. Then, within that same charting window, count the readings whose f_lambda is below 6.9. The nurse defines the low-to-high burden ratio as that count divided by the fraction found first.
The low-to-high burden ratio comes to 12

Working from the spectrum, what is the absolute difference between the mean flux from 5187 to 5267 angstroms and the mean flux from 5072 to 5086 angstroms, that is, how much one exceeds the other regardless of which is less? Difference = 9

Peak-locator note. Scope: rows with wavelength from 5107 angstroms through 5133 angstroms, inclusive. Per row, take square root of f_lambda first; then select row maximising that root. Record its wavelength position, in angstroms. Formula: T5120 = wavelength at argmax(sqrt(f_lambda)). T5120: 5110.40 angstroms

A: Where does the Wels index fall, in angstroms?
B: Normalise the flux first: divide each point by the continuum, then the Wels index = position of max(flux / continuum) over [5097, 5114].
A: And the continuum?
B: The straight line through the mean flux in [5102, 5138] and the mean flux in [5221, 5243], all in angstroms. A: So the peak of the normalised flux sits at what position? 5101.00 angstroms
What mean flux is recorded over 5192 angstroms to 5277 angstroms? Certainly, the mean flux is 6.49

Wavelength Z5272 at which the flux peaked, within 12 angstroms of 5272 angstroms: 5275.40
